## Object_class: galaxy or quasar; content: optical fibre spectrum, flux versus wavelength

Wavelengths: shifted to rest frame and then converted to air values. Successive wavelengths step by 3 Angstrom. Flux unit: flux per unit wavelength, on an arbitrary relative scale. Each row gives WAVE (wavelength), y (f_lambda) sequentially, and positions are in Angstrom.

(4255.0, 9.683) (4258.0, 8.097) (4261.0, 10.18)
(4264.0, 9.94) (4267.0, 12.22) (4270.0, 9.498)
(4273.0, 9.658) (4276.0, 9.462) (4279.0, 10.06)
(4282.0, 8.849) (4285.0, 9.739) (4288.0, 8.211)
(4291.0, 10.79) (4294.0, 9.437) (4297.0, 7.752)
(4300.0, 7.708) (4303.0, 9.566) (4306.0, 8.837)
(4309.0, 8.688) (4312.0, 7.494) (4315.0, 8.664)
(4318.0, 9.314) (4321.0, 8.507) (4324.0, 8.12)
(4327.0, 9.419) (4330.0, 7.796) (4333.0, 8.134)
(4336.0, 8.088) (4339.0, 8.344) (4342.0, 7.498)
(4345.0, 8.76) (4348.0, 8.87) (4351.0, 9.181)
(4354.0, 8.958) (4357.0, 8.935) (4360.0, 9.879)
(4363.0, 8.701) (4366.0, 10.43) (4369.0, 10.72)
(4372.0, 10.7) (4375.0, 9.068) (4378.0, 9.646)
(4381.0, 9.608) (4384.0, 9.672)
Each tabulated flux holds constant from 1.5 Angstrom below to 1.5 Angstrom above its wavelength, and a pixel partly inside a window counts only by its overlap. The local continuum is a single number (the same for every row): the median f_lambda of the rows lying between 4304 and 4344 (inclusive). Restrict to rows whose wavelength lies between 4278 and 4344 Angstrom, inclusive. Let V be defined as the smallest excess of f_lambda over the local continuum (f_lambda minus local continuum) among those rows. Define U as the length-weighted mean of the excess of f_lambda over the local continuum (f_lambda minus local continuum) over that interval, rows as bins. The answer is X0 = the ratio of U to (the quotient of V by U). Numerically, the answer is -0.13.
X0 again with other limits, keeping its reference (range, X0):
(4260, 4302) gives -2.21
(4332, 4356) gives -0.03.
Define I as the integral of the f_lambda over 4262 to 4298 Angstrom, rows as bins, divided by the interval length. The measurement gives 9.7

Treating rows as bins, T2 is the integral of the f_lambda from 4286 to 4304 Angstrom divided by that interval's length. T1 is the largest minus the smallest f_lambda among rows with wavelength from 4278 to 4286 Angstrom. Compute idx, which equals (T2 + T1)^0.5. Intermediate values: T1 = 1.21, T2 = 8.92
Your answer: 3.18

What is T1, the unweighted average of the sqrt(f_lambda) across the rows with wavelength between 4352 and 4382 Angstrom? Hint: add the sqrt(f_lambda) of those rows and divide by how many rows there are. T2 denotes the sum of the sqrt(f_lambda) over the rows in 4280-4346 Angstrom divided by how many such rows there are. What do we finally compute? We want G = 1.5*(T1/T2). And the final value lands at 1.59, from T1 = 3.11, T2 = 2.93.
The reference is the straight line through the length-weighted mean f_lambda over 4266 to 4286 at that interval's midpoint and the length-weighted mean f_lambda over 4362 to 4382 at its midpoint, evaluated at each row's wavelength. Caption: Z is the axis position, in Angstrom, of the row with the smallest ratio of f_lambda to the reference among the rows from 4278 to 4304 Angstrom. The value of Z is 4300.0 Angstrom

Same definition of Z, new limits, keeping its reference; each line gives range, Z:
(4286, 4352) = 4312.0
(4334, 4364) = 4342.0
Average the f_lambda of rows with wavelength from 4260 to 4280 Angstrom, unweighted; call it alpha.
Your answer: 10.1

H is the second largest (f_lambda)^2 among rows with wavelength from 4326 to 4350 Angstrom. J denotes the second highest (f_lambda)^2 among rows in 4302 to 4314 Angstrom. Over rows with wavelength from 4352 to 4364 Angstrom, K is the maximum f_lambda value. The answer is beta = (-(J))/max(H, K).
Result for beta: -0.99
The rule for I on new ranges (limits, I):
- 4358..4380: 9.9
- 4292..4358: 8.6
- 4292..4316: 8.6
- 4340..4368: 9.0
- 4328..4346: 8.1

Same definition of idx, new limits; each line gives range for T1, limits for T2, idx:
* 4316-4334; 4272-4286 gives 3.34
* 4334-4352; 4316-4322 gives 3.26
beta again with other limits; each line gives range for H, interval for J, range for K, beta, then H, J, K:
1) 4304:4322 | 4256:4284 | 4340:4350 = -1.33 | 78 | 104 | 8.87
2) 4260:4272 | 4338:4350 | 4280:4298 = -0.74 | 104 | 77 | 10.79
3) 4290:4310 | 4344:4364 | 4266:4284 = -0.92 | 92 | 84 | 12.22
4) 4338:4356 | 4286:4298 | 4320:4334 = -1.11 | 80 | 89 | 9.419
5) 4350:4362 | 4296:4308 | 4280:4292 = -0.93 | 84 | 78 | 10.79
